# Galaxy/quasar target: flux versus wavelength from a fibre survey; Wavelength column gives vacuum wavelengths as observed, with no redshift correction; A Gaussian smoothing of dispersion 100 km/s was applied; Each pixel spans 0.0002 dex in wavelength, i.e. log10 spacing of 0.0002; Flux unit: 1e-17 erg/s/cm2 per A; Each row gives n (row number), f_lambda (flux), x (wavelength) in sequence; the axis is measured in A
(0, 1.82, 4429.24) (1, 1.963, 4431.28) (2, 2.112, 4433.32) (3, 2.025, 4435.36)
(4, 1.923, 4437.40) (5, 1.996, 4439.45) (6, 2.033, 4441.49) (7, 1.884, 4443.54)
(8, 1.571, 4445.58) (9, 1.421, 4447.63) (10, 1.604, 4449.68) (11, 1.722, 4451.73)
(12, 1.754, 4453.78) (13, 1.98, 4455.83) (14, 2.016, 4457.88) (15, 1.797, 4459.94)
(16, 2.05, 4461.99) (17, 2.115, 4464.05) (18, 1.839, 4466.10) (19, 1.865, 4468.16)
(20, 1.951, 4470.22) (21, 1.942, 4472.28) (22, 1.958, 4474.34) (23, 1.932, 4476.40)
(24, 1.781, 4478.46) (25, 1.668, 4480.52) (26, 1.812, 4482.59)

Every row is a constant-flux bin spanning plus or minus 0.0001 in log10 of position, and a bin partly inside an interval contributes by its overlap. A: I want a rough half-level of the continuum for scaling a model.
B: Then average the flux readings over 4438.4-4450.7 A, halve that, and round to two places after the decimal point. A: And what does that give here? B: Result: 0.88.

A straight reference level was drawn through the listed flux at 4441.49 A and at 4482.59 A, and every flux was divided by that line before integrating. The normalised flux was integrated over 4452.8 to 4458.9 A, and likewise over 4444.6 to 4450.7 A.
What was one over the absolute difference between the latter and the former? 0.8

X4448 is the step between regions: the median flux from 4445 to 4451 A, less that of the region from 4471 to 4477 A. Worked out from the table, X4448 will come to -0.37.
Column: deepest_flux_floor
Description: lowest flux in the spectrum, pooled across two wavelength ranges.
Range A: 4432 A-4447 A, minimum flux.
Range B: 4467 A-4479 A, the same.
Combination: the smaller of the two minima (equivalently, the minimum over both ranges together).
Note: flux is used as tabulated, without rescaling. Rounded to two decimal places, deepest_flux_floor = 1.57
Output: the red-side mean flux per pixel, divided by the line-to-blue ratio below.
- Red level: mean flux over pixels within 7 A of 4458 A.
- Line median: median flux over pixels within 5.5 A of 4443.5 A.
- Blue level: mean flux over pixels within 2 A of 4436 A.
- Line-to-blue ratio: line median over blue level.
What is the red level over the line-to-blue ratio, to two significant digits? 2.0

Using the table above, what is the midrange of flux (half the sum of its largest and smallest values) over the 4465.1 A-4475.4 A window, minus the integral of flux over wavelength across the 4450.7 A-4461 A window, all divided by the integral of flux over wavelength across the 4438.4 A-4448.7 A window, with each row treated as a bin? -0.94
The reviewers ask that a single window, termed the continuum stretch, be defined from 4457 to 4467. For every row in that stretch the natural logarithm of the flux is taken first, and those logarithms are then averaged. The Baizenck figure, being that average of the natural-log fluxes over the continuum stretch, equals 0.67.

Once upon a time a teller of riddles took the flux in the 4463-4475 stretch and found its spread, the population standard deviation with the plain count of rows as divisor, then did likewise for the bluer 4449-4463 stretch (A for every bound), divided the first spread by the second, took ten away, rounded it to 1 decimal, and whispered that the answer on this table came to -9.4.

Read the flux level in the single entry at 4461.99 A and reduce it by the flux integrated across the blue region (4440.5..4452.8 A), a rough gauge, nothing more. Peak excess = -19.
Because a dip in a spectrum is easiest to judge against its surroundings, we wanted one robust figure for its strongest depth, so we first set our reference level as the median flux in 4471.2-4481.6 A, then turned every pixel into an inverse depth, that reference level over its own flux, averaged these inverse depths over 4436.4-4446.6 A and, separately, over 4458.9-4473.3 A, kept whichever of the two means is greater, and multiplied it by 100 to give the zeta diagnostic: 104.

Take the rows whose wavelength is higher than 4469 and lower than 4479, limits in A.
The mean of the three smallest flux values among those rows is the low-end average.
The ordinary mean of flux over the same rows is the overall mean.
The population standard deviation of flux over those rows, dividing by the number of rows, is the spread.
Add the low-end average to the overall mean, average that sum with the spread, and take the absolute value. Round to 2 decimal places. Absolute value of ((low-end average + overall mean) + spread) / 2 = 1.93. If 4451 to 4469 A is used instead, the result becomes 1.90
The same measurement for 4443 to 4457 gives 1.71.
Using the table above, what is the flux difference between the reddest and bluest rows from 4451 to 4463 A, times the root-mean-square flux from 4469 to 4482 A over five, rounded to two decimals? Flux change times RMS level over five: 0.12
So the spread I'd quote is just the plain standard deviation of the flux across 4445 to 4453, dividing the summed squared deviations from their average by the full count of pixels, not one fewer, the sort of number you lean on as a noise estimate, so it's 0.11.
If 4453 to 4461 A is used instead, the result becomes 0.11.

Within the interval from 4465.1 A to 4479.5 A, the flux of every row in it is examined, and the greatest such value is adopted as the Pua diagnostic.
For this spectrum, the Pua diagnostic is 1.958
